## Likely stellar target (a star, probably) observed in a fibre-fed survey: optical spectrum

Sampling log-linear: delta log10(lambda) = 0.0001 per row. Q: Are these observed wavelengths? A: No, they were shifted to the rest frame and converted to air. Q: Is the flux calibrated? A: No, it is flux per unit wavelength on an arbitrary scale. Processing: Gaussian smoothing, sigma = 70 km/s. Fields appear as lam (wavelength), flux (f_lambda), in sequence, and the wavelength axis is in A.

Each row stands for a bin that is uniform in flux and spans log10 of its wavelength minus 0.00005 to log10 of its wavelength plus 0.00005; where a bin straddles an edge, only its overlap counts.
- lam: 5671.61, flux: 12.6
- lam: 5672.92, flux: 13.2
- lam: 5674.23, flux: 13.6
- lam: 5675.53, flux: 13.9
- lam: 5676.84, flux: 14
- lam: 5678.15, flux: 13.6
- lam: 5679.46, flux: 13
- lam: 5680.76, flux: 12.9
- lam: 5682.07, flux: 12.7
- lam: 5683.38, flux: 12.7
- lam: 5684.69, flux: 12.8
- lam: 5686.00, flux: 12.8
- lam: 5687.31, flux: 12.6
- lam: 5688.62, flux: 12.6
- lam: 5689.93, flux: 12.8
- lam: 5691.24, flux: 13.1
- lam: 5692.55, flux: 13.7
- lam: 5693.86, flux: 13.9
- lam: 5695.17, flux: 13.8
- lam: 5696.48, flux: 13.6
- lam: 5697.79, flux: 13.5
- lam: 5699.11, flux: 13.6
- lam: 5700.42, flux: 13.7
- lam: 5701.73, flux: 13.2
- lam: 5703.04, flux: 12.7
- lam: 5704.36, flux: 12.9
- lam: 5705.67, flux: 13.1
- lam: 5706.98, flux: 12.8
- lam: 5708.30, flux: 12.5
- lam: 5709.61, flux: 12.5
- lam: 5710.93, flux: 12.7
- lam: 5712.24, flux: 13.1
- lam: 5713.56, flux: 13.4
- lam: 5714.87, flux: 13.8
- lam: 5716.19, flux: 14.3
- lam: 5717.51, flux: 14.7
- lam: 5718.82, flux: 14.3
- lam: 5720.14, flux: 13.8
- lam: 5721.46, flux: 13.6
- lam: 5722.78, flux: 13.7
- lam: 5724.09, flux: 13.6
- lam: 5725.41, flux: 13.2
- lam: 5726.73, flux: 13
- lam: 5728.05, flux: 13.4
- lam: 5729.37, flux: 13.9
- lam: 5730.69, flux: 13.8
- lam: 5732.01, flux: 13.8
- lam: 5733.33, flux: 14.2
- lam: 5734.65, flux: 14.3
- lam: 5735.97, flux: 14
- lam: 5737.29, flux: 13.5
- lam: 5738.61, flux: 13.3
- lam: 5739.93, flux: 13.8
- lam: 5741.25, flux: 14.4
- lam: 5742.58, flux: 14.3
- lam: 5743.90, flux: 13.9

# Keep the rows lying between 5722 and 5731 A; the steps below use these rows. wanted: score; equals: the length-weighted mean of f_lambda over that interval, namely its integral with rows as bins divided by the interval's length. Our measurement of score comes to 13.5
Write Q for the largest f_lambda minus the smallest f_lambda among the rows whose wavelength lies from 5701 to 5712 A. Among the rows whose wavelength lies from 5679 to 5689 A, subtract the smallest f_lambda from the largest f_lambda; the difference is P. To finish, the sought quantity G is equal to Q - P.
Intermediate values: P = 0.40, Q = 0.7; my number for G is 0.3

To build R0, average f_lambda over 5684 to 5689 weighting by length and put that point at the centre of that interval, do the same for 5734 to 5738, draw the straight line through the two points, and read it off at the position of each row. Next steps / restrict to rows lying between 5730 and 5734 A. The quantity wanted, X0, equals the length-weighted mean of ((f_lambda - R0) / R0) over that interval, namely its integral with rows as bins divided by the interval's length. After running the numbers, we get 0.007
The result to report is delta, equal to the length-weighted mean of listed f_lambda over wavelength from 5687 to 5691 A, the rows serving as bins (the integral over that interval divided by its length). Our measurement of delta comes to 12.7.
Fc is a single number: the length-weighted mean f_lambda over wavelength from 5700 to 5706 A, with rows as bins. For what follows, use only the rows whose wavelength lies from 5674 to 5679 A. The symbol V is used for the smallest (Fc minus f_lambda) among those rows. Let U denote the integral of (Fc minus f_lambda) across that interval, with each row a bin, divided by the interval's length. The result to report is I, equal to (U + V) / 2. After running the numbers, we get -0.78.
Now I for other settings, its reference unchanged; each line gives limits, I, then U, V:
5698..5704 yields -0.39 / -0.19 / -0.60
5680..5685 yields 0.26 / 0.33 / 0.20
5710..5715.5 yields -0.40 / -0.11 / -0.70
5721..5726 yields -0.51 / -0.42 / -0.60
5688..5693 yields -0.26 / 0.08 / -0.60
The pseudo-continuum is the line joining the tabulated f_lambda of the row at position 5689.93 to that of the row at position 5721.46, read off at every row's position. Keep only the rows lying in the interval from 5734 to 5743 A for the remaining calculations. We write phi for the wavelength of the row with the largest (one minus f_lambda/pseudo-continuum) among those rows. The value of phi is 5738.61 A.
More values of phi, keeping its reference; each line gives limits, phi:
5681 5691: 5688.62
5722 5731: 5726.73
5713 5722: 5721.46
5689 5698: 5689.93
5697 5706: 5703.04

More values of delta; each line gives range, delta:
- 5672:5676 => 13.5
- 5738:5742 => 13.8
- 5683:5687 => 12.7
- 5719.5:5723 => 13.7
